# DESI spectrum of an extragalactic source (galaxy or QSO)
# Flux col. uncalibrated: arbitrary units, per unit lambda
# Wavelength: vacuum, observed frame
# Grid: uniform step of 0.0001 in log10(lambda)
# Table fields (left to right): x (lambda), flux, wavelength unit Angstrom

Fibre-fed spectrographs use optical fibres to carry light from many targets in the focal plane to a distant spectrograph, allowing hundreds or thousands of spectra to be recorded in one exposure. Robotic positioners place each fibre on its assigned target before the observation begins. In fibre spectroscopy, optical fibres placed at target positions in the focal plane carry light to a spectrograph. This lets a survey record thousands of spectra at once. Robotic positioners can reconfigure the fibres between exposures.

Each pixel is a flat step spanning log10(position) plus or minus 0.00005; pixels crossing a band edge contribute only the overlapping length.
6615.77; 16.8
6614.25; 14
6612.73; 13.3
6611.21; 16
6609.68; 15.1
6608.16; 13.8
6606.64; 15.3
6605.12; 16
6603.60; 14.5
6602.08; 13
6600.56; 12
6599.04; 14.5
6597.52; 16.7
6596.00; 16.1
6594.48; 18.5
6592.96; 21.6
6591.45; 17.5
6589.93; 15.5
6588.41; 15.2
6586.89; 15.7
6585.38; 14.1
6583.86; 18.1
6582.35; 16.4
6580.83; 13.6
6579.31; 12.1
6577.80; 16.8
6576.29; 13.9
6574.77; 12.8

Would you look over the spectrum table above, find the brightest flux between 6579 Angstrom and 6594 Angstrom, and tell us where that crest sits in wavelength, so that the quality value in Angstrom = 6592.96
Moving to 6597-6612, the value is 6597.52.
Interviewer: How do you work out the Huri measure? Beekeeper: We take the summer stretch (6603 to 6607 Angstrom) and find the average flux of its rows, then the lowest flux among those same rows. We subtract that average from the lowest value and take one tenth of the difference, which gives -0.08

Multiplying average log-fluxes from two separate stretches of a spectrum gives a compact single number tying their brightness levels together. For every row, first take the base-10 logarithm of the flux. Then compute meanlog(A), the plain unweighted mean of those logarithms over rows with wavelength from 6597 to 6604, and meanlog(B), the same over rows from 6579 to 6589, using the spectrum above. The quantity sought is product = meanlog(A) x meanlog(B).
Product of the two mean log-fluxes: 1.35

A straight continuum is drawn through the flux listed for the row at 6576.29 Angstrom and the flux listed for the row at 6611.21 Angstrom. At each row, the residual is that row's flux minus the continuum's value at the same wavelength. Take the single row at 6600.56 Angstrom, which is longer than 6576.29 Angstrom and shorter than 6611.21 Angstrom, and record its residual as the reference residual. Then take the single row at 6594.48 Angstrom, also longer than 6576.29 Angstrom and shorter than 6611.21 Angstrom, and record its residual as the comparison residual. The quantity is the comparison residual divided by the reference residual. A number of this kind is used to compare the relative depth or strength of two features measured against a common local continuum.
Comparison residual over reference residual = -1.0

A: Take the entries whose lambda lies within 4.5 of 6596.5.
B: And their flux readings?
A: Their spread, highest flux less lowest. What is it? 9.6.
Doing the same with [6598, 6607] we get 4.0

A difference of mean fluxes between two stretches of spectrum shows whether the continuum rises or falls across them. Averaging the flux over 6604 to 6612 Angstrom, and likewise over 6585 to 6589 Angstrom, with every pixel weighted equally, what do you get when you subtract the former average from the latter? 0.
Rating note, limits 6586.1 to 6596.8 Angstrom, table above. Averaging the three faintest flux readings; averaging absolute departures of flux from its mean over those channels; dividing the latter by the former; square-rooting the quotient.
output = 0.336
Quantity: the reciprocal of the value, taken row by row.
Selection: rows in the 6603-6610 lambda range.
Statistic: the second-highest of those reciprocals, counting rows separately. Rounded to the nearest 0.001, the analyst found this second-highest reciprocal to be 0.069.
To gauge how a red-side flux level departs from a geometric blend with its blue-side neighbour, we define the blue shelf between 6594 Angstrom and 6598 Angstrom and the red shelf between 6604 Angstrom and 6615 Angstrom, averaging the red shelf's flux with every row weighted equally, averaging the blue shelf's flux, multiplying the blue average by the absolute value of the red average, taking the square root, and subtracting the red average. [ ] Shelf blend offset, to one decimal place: 1.1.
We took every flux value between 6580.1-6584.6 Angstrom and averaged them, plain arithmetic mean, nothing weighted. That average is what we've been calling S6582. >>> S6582 16.0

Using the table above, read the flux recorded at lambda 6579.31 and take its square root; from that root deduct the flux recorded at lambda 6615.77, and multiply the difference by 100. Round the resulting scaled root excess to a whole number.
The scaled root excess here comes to -1332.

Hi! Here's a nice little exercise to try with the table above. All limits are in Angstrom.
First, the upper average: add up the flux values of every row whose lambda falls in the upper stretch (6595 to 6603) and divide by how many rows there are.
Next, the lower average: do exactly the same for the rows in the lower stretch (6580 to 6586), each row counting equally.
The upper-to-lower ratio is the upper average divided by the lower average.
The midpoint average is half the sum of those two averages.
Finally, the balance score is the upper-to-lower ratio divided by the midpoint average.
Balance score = 0.062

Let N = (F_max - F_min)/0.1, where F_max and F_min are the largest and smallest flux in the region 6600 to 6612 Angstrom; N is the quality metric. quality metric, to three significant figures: 40.0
